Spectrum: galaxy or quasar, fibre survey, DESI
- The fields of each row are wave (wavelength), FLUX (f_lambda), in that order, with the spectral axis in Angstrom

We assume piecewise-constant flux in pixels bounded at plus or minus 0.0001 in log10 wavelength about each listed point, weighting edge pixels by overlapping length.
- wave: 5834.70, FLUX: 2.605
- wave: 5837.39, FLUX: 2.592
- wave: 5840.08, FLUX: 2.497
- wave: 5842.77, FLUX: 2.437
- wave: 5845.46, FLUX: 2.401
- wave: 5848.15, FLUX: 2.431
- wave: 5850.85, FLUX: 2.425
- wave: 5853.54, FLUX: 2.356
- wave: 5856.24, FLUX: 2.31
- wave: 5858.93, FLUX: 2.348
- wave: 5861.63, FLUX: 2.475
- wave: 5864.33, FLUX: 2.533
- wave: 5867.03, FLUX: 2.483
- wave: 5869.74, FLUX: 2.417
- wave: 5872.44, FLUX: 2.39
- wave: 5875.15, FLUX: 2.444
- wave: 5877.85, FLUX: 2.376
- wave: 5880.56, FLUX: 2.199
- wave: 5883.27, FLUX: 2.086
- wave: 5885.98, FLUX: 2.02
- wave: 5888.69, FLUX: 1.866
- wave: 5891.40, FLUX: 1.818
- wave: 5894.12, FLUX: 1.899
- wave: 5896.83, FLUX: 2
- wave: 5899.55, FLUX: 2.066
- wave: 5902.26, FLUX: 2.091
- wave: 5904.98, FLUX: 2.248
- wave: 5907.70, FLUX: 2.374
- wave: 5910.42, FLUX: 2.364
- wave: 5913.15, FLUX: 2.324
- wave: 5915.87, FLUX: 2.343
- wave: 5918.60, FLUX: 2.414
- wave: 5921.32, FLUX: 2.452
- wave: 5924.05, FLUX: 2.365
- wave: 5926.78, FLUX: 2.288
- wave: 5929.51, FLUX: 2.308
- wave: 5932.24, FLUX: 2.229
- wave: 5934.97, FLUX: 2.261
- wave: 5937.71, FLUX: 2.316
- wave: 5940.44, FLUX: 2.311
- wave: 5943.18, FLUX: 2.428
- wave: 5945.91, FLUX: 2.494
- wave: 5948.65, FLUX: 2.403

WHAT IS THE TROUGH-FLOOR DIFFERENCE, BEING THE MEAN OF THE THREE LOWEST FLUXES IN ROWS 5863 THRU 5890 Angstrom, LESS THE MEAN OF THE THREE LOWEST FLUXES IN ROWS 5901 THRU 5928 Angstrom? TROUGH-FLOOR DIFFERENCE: -0.2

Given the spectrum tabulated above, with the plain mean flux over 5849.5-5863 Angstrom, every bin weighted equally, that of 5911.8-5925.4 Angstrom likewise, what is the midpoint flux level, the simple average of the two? 2.38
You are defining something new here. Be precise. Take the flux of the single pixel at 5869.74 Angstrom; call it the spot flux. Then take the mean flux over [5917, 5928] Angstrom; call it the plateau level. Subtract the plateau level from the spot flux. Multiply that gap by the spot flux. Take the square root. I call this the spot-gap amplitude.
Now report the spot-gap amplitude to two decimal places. 0.30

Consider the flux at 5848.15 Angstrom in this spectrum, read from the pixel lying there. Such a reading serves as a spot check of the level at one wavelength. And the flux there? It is 2.431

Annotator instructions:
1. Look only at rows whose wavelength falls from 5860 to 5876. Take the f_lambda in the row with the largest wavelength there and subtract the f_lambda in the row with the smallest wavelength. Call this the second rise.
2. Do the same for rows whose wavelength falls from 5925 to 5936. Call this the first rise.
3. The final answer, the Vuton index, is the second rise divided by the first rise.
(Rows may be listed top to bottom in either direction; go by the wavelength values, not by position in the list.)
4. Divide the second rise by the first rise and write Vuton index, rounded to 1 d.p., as 1.1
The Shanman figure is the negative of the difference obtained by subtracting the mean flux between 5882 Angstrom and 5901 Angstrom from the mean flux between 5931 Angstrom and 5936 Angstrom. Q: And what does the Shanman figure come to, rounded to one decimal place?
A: -0.3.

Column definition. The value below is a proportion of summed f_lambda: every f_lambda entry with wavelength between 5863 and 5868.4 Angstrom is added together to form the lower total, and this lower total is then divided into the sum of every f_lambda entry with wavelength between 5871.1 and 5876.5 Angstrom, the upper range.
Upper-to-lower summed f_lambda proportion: 0.96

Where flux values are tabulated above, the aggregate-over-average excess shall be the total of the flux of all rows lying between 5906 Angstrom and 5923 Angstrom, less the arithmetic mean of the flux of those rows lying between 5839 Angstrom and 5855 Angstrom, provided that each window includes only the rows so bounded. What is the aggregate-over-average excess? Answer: 11.8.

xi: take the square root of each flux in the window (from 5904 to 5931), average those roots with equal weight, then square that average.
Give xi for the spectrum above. 2.35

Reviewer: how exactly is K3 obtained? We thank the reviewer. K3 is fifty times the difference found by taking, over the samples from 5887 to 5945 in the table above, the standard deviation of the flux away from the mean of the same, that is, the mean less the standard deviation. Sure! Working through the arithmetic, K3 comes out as 102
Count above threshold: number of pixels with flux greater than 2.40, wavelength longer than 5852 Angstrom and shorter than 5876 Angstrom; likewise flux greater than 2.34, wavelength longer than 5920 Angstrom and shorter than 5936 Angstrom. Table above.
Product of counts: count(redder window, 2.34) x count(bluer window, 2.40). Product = 10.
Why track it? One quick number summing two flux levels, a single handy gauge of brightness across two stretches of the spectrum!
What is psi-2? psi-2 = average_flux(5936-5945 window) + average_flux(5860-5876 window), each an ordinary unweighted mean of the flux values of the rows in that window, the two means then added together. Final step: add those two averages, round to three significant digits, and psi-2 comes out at 4.81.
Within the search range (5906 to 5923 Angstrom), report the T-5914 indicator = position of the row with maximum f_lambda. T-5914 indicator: 5921.32 Angstrom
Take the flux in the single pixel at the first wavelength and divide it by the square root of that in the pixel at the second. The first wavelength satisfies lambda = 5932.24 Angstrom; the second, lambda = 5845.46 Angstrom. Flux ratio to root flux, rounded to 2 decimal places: 1.44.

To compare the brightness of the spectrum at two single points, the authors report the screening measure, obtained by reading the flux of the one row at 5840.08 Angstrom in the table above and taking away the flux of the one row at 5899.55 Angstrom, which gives 0.43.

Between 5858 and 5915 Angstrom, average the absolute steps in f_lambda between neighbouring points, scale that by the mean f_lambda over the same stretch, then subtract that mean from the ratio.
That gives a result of -2.19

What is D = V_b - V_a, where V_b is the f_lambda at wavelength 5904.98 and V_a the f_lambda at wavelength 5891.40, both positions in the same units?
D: 0.43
